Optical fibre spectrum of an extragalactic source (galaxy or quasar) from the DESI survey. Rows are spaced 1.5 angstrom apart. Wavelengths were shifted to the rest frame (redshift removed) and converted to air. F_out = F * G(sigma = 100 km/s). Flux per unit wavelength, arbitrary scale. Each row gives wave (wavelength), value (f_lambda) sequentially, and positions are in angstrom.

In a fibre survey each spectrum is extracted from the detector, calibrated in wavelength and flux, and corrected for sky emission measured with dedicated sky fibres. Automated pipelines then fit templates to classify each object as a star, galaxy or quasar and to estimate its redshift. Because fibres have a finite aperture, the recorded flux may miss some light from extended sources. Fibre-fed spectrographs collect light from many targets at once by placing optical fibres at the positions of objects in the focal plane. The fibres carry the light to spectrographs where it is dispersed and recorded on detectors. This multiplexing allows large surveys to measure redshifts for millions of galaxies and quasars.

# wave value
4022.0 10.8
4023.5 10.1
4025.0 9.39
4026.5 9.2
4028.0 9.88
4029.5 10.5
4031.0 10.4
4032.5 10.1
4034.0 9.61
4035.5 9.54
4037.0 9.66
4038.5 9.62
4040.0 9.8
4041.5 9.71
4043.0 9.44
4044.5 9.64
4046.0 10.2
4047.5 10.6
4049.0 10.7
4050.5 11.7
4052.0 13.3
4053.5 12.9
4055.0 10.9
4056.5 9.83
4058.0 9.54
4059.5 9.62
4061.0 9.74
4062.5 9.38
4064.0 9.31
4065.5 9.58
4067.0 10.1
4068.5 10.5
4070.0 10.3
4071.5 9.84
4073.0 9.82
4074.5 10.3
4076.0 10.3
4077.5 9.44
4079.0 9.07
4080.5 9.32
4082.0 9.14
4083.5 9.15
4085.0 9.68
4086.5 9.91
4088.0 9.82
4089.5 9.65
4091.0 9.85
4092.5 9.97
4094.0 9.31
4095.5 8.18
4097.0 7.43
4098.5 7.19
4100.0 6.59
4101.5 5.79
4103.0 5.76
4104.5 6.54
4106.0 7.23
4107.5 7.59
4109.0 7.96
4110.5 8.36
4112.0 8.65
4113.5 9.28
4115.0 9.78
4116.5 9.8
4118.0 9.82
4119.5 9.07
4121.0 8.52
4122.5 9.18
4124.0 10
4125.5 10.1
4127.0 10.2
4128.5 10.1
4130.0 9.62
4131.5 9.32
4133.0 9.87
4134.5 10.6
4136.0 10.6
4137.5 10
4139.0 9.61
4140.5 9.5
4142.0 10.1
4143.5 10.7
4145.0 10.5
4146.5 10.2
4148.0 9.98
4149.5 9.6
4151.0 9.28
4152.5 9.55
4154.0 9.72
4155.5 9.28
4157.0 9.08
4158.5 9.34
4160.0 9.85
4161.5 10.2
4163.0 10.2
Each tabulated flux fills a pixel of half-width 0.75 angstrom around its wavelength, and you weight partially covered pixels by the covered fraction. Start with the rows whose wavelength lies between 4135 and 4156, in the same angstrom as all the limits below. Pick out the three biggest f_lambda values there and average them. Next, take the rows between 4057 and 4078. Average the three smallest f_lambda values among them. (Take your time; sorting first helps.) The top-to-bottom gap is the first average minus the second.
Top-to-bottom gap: 1.22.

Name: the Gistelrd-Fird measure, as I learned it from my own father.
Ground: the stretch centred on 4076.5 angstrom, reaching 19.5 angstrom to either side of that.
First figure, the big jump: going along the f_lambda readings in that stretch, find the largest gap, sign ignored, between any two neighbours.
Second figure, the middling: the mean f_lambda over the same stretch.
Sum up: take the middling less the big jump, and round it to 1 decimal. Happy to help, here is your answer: 8.5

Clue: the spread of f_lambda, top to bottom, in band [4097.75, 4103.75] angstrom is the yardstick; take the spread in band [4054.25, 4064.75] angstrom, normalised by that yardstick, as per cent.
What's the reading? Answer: 111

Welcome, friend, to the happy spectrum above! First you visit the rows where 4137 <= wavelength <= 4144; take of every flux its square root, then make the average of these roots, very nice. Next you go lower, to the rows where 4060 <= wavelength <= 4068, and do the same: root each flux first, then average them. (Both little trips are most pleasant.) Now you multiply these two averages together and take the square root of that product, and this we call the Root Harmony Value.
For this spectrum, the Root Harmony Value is 3.13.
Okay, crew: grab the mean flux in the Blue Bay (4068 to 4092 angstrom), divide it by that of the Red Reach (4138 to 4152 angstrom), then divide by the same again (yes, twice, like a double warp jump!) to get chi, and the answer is 0.10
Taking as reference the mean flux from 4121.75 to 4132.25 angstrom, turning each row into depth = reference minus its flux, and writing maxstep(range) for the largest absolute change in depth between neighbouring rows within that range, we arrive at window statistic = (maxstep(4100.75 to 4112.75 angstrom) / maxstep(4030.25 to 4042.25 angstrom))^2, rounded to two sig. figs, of 2.5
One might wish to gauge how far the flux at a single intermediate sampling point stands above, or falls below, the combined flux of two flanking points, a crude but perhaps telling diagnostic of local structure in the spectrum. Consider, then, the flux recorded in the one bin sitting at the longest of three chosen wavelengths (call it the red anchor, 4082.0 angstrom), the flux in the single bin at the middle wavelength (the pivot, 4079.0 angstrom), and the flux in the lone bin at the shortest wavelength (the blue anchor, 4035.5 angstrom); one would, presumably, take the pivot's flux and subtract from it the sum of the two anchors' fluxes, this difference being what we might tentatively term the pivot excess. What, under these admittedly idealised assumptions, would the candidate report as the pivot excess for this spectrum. -9.6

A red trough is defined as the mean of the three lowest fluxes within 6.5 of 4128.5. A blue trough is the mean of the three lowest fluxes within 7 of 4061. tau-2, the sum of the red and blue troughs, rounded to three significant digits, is 18.8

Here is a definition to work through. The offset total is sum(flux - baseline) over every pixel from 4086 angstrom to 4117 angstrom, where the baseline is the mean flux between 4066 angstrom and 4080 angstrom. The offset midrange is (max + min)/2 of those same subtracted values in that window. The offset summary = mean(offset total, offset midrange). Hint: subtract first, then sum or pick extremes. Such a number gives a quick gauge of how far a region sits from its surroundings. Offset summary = -18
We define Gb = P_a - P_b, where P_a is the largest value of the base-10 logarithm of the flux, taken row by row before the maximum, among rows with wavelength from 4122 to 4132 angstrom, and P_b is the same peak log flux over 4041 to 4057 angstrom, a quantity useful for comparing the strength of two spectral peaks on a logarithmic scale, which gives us -0.12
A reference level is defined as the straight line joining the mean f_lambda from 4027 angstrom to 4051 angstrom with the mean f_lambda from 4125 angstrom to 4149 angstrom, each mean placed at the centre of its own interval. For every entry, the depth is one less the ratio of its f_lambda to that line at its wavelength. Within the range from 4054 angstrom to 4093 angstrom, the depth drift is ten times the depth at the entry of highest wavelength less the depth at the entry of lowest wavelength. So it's 0.9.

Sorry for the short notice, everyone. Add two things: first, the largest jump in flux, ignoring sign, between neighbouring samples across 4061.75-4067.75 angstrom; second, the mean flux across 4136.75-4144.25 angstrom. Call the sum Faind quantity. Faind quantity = 10.5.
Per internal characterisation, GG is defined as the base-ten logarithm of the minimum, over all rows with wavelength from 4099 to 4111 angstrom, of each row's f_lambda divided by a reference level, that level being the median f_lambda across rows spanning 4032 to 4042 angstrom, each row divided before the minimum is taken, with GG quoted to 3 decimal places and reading -0.225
